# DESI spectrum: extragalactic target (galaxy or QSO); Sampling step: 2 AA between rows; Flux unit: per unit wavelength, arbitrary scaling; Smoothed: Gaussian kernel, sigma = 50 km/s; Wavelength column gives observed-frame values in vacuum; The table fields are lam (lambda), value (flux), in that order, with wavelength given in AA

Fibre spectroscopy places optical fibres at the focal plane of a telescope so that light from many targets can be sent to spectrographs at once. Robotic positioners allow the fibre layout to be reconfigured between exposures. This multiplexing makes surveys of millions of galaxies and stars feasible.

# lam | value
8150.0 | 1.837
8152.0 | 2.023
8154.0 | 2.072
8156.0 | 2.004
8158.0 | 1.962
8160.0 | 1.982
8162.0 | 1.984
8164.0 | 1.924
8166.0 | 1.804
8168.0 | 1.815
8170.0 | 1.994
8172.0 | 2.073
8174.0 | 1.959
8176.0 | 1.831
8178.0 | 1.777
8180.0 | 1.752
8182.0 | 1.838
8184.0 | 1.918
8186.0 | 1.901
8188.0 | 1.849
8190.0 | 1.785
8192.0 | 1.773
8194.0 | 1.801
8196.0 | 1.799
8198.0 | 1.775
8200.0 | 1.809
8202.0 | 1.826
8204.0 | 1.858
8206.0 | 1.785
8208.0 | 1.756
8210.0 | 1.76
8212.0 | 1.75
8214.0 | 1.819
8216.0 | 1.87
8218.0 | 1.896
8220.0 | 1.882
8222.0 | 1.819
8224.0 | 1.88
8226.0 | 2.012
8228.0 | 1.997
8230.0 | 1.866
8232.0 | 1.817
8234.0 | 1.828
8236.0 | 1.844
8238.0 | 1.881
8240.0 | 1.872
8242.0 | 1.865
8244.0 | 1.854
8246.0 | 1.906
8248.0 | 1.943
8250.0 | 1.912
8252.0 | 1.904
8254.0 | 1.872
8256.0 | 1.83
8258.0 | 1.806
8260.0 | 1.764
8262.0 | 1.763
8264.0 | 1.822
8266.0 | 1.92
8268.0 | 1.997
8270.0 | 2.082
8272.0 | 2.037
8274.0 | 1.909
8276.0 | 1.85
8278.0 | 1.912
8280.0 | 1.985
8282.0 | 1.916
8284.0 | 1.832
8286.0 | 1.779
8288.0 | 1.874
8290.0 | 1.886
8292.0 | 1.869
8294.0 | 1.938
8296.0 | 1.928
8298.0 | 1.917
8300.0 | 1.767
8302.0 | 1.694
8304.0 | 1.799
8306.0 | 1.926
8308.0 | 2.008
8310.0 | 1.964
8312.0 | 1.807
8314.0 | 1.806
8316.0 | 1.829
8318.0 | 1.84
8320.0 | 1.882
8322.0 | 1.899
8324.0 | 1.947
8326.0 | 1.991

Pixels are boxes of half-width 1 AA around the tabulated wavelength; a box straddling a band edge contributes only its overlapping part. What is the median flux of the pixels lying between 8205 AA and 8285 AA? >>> 1.871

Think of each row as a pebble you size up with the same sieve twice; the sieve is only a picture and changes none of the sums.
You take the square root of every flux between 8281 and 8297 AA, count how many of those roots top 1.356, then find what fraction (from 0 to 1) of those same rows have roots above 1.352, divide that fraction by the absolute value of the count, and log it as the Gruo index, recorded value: 0.146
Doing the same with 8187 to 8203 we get 0.125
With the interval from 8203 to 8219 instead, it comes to 0.125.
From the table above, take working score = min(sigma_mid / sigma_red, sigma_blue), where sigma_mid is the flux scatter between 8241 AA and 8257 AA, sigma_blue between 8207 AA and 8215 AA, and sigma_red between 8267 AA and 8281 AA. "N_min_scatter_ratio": 0.03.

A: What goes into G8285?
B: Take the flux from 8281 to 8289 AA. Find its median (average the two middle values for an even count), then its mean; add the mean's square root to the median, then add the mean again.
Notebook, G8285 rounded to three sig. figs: 5.06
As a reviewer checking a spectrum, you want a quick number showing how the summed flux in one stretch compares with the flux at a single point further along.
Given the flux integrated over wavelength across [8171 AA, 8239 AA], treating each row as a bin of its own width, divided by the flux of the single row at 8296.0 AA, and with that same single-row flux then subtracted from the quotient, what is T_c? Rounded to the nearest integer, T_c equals 63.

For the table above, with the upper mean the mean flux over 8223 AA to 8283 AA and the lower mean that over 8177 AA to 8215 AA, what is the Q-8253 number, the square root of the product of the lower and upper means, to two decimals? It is 1.85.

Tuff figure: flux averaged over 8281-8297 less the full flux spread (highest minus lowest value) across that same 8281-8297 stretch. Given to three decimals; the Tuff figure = 1.719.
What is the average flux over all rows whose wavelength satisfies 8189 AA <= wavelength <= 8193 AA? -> 1.78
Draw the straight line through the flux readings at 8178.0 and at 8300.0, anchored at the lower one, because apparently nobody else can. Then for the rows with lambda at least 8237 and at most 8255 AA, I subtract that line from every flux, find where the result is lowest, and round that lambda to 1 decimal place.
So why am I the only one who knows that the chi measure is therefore 8244.0 AA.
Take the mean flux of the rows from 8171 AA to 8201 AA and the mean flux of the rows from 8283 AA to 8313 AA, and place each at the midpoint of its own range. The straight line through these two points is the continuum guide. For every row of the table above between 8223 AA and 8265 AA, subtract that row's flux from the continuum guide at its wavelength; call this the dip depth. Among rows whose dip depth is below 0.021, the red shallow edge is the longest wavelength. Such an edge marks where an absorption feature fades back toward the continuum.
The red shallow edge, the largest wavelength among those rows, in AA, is 8254.0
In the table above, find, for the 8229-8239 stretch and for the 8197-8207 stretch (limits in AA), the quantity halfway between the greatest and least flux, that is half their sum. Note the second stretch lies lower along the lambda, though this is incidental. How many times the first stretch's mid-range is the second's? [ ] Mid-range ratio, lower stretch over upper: 0.98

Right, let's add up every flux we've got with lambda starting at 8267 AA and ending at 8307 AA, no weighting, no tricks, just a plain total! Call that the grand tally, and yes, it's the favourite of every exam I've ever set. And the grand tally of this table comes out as 37.9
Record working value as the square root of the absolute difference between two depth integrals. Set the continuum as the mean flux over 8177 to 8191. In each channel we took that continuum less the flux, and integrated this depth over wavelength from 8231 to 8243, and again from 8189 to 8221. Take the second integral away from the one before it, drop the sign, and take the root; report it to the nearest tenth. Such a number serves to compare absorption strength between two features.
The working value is 1.0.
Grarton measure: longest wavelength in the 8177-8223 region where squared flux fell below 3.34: 8222.0 AA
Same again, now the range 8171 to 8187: 8180.0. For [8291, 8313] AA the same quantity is 8312.0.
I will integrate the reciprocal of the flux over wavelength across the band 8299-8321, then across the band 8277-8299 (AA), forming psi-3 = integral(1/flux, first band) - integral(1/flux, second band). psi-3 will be 0.3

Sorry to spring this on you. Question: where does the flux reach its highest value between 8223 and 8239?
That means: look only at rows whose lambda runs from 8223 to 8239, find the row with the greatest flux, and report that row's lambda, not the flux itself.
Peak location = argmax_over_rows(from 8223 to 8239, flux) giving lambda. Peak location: 8226.0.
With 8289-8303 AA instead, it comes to 8294.0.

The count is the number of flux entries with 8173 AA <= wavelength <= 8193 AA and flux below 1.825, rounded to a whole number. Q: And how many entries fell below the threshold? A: 4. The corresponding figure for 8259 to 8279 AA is 3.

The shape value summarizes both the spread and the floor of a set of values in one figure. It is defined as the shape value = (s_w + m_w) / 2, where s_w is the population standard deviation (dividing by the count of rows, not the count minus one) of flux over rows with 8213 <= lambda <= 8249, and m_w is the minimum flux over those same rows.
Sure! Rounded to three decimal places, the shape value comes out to 0.936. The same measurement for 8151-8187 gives 0.924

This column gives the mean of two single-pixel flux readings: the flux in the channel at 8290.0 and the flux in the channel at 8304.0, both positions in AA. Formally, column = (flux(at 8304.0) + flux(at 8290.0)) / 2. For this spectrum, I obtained 1.84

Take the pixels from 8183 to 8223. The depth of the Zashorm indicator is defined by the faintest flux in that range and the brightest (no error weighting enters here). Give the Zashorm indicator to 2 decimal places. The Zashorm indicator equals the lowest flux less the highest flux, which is -0.17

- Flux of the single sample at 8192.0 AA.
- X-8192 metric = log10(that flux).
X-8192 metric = 0.249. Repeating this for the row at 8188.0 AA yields 0.267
